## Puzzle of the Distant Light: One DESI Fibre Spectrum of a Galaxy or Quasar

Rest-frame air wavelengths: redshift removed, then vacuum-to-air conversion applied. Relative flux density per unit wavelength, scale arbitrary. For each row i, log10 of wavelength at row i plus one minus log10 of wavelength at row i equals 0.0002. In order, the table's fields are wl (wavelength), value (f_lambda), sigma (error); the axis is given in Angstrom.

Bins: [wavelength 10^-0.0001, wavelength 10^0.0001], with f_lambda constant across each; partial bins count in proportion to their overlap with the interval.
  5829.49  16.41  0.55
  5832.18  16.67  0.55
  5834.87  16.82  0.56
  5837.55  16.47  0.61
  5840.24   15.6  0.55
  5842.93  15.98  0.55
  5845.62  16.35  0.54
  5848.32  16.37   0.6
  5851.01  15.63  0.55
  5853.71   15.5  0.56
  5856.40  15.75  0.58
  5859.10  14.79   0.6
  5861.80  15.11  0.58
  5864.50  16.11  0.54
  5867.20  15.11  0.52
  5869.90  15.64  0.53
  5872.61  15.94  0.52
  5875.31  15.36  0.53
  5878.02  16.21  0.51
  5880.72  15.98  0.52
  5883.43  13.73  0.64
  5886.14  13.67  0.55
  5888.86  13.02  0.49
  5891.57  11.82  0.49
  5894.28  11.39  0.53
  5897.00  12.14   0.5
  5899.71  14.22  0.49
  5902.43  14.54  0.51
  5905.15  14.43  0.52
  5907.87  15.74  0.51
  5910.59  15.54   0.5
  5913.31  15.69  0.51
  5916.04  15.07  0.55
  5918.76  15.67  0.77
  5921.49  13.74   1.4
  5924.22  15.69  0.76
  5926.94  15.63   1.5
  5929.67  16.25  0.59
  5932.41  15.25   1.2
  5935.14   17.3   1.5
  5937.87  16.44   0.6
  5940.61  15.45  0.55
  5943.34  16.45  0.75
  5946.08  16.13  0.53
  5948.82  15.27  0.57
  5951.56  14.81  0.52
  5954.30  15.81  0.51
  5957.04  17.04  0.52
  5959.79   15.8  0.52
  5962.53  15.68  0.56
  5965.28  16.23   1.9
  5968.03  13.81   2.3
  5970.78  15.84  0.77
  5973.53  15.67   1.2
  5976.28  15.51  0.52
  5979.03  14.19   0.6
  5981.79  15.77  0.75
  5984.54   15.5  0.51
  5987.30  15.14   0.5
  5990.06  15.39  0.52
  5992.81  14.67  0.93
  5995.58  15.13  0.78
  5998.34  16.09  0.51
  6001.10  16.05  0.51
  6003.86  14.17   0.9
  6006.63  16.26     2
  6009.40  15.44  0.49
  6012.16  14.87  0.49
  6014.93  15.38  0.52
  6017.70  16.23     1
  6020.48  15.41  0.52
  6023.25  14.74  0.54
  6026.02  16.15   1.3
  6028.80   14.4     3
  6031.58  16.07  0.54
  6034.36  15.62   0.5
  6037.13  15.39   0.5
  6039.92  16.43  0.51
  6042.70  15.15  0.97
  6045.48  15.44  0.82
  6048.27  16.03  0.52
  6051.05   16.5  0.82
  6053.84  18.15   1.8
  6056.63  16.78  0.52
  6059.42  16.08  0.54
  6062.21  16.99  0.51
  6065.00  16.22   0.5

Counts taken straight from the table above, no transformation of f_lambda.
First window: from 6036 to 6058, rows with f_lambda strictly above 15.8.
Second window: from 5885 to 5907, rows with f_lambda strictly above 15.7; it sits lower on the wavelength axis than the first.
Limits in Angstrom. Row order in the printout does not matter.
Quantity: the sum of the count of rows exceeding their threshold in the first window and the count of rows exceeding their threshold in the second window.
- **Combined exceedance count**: 5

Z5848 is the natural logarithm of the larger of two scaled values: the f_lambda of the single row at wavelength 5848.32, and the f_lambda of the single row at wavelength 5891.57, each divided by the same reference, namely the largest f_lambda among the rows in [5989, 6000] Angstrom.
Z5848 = 0.017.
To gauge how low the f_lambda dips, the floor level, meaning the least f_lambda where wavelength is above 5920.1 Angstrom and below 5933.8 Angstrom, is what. 13.74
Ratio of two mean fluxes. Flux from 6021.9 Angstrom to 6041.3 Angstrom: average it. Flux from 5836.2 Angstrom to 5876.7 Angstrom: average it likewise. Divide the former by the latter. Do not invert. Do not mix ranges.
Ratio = 0.989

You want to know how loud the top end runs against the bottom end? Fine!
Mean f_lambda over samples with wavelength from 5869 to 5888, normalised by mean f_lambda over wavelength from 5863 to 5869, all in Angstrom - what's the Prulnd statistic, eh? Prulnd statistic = 0.97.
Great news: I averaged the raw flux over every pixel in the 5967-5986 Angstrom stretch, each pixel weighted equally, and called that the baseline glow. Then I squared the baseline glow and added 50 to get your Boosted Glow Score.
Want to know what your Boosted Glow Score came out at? 281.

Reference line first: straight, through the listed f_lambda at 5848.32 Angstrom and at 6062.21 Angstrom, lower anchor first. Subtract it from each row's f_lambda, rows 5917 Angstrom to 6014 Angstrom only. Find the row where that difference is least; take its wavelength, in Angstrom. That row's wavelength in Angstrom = 5968.03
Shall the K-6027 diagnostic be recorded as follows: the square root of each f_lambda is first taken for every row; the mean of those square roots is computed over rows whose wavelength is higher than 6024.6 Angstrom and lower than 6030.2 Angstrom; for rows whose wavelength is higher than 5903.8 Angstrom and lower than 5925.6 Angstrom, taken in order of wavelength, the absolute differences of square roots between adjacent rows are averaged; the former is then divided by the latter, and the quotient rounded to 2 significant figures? 31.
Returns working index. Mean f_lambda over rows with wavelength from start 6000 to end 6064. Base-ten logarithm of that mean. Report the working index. 1.20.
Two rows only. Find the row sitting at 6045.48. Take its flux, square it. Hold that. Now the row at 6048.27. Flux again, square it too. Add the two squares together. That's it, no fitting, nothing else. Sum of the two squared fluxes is 495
